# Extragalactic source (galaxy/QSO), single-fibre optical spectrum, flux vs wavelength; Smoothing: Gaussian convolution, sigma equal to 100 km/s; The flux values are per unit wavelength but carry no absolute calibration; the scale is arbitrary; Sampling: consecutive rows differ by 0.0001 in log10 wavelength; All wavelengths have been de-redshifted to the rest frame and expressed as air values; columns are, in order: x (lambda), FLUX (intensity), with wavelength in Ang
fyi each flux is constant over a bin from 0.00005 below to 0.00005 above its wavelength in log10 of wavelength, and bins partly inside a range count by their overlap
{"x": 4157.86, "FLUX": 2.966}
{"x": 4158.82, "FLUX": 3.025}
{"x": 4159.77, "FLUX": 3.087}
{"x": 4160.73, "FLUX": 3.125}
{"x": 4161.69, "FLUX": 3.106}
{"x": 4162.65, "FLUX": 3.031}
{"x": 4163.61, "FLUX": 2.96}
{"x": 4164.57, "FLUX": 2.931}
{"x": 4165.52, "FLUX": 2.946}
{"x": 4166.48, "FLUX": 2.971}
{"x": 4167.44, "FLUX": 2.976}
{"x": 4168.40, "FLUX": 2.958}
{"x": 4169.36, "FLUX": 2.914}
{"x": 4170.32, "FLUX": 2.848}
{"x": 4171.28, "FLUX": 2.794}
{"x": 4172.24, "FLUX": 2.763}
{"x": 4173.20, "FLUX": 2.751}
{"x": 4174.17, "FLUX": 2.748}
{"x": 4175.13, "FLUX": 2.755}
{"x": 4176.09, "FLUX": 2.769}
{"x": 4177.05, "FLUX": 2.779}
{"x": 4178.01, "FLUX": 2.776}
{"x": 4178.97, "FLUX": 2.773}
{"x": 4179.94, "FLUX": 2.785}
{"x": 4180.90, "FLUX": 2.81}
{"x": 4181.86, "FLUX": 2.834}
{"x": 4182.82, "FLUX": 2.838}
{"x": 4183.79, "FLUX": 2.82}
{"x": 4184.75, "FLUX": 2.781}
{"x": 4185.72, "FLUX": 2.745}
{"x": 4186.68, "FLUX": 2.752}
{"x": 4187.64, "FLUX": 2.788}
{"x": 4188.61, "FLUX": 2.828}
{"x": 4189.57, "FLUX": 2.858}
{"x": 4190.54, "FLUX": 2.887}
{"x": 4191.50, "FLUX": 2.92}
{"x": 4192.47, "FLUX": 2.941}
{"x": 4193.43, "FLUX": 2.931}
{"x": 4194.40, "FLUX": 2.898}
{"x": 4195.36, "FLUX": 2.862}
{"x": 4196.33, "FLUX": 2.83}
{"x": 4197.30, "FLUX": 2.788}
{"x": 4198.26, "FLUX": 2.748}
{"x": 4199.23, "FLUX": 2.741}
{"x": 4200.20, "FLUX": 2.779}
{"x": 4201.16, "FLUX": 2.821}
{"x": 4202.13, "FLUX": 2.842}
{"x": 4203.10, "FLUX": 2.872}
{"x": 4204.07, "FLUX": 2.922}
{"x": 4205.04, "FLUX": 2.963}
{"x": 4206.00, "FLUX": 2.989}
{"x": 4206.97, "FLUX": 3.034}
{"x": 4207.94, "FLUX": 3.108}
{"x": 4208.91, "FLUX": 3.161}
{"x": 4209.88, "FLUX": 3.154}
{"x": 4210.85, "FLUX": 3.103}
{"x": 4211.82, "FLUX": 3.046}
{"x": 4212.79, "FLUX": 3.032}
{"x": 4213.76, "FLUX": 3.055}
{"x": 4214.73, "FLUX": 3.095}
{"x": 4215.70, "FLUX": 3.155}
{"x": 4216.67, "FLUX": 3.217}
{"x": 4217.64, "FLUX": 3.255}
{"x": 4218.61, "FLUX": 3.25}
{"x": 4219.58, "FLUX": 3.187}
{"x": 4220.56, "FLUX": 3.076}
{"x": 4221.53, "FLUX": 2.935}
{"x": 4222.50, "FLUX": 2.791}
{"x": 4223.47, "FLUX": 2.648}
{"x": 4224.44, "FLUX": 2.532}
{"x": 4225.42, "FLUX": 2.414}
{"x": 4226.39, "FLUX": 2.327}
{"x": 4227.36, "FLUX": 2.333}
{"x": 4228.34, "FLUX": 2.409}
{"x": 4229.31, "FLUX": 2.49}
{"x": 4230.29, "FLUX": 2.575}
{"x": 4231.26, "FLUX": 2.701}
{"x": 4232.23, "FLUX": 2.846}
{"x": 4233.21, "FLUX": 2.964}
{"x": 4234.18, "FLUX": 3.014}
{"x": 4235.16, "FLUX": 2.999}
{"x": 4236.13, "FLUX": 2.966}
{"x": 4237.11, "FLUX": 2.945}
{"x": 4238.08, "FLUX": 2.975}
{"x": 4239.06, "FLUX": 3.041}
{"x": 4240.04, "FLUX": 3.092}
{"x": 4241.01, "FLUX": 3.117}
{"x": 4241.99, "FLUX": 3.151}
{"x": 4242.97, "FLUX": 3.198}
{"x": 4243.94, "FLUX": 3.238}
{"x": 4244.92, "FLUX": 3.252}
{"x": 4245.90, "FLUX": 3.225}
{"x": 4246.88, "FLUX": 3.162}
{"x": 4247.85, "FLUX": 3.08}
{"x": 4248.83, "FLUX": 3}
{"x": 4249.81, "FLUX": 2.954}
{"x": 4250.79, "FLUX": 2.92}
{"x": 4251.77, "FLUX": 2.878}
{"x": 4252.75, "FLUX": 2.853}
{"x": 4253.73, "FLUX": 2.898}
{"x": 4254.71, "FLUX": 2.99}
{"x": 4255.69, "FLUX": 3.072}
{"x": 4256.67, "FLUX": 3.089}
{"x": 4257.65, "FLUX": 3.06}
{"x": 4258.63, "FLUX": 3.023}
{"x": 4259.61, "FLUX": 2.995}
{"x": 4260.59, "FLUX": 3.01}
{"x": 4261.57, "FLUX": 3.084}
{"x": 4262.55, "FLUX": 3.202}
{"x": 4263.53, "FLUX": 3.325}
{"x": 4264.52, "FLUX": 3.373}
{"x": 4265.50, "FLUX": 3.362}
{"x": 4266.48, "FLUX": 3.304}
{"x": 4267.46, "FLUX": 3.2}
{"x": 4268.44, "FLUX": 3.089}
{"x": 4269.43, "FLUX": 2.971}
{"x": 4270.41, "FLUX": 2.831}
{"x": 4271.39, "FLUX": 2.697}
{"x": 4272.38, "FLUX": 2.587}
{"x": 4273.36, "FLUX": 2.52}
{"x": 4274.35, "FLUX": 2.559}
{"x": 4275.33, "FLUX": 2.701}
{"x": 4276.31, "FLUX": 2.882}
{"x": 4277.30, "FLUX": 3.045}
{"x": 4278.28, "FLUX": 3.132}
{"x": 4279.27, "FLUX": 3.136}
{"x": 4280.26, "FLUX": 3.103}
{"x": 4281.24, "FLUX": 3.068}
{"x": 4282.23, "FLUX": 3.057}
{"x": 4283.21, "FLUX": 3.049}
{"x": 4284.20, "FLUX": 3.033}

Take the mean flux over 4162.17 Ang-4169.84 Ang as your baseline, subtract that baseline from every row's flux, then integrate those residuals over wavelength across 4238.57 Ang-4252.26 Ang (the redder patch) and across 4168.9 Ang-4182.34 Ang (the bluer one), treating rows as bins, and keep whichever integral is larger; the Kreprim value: 1.8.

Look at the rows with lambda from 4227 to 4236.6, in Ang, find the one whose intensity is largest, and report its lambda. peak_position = 4234.18 Ang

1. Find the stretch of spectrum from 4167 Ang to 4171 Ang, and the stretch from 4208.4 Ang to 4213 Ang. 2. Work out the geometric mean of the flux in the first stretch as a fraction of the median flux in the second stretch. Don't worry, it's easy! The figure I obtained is 0.94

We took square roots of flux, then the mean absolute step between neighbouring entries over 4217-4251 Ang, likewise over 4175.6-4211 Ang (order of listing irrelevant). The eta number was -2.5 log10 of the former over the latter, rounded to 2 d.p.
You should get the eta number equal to -0.94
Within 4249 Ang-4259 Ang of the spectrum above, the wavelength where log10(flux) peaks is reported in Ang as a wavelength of 4256.67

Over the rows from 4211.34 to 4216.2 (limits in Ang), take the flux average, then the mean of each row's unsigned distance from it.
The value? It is 0.039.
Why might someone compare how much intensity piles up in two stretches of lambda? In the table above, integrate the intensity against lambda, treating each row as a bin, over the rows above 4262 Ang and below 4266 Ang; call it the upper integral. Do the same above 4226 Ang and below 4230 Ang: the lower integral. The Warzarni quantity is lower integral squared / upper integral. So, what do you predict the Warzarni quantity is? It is 7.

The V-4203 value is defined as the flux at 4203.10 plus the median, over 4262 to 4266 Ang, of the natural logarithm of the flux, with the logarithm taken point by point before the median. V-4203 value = 4.08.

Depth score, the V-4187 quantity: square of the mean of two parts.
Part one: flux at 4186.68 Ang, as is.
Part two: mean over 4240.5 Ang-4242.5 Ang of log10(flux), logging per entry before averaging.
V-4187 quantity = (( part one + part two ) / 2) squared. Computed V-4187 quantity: 2.64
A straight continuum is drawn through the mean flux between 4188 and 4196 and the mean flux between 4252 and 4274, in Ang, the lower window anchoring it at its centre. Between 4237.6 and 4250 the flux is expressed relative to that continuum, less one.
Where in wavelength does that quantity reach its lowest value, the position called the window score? 4249.81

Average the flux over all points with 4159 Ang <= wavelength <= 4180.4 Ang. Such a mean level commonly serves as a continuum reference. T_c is 2.89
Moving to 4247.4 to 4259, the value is 2.98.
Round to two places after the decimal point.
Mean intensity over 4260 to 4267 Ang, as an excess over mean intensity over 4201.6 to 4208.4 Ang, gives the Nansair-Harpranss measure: 0.28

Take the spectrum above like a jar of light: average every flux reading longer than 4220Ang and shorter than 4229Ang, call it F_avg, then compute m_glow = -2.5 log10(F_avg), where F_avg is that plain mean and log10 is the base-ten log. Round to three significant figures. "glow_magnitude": -1.04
